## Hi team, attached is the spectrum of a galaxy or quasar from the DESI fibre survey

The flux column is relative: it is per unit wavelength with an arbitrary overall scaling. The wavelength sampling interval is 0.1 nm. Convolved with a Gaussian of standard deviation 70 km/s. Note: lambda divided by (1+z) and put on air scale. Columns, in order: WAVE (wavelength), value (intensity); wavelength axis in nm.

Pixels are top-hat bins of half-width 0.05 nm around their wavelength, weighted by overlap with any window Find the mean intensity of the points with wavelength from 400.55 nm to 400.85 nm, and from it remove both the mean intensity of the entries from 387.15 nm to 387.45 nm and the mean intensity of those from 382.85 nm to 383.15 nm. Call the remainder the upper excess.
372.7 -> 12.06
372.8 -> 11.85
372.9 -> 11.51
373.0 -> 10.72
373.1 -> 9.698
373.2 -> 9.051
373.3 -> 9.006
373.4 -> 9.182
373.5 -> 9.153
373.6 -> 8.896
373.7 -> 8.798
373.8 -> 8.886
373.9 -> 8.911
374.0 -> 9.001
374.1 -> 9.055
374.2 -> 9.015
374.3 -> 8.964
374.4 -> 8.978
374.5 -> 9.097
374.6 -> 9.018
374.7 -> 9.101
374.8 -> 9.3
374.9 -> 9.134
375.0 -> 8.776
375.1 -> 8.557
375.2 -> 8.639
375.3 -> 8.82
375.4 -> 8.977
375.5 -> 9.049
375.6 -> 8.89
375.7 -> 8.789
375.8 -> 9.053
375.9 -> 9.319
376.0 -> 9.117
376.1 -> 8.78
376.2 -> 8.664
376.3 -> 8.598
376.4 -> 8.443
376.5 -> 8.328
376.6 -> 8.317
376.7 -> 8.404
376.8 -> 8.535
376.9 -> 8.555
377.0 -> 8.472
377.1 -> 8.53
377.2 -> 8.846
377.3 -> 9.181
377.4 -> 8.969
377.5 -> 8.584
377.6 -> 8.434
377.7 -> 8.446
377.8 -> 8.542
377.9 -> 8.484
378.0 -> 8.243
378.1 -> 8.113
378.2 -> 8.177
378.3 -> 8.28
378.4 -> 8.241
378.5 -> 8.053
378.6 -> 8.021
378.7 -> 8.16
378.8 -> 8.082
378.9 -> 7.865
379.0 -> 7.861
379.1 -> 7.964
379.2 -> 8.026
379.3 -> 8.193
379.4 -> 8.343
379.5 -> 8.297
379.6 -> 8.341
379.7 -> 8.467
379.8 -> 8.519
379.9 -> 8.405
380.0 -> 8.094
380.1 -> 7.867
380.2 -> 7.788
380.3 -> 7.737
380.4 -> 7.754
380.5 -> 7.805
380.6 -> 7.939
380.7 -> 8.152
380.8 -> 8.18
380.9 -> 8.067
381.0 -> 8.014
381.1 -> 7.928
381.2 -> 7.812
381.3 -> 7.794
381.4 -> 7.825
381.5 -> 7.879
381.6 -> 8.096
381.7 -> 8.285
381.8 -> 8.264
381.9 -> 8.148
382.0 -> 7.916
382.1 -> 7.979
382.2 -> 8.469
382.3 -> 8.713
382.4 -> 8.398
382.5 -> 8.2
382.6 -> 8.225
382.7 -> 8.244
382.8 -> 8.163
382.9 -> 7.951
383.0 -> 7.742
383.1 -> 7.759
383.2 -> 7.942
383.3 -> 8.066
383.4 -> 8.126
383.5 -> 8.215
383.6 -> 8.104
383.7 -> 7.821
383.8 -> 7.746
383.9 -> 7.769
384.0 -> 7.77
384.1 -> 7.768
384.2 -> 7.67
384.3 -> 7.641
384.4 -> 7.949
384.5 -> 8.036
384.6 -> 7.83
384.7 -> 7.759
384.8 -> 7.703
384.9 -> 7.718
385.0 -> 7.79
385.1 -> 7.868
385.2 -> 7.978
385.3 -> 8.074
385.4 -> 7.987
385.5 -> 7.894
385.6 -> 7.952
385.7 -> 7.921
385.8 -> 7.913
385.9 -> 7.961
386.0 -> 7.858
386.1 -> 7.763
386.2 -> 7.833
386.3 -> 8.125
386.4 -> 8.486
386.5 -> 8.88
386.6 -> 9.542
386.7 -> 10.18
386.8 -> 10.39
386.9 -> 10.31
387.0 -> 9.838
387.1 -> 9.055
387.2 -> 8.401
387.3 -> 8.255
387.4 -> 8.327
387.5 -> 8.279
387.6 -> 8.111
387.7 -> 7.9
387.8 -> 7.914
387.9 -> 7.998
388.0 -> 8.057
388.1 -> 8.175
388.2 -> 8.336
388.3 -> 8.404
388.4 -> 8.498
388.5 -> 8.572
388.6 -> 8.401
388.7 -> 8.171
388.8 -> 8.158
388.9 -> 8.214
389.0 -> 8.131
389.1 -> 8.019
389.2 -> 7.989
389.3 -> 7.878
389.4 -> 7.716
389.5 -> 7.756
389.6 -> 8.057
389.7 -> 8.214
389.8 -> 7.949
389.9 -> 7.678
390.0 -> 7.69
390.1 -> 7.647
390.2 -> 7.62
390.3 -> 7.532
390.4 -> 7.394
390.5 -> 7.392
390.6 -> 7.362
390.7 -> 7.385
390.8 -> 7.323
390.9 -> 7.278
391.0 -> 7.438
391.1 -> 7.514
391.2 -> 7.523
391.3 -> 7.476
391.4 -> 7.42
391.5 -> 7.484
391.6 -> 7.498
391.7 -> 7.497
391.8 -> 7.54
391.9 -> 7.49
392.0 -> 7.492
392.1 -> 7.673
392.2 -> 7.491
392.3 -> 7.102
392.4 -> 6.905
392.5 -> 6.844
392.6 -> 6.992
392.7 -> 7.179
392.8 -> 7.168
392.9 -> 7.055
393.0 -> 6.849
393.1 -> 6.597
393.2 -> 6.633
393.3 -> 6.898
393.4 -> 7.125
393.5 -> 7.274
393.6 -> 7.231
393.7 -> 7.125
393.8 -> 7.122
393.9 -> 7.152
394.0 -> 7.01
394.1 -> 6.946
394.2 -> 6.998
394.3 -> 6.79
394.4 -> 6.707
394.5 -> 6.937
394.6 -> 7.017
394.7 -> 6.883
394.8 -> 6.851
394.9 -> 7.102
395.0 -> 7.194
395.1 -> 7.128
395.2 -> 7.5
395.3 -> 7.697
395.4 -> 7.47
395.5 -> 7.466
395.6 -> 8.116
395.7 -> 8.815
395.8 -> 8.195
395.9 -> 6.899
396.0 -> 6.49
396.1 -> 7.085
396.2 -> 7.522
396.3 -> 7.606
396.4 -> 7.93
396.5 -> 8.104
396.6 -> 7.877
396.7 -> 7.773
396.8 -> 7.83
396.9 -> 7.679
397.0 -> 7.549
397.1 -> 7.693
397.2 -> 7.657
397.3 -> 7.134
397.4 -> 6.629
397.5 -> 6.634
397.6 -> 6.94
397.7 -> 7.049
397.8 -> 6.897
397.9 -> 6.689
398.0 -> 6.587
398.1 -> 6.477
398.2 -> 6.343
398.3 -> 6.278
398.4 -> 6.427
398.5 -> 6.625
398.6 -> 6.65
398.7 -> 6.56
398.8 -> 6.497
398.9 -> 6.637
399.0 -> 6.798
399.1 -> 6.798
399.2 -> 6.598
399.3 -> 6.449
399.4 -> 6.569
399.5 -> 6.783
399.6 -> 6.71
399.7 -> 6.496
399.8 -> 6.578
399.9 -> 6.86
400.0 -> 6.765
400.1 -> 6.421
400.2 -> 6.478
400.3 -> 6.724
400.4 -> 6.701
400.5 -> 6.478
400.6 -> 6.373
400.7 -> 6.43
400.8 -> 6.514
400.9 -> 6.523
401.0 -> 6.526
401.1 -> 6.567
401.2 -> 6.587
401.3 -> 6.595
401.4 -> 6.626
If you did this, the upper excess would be -9.7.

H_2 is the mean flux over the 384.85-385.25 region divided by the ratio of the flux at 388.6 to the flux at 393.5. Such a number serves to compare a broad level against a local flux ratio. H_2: 6.8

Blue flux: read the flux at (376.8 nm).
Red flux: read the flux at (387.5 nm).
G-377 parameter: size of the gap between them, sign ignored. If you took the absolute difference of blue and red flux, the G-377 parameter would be 0.3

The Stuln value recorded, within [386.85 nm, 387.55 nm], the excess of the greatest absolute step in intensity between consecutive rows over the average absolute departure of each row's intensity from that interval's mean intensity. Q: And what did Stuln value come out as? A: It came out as 0.09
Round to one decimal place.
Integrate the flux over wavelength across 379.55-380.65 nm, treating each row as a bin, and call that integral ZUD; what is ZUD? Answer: 8.9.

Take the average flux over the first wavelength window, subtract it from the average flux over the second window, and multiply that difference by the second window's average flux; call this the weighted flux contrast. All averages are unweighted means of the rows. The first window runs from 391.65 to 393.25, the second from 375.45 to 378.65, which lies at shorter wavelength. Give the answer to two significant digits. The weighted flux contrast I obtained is 12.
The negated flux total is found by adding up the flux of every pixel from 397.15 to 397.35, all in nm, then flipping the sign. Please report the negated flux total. -14.8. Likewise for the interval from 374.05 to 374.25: -18.1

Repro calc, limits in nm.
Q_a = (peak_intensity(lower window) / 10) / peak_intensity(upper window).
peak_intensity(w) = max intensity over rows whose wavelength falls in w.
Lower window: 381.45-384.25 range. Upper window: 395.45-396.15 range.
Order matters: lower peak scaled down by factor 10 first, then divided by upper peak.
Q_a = 0.099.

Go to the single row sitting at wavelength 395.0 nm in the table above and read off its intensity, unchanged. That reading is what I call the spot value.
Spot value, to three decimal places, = 7.194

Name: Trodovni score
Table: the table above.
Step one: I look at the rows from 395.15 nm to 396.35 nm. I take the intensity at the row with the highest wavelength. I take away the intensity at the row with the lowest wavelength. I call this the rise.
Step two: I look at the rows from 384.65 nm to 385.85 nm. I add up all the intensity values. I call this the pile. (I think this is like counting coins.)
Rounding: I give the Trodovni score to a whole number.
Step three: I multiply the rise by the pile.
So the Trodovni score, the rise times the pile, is 10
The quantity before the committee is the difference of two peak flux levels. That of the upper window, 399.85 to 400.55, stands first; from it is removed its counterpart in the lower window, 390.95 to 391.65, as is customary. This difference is -0.66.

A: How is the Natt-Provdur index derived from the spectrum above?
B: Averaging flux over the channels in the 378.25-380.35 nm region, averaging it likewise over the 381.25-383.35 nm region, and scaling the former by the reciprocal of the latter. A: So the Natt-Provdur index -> 1.00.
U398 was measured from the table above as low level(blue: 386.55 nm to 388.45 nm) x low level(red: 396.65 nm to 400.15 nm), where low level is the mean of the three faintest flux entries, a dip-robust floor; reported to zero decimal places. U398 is 50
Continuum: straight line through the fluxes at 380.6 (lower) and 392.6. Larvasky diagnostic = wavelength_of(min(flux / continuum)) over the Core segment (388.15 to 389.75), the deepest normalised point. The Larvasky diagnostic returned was 389.4 nm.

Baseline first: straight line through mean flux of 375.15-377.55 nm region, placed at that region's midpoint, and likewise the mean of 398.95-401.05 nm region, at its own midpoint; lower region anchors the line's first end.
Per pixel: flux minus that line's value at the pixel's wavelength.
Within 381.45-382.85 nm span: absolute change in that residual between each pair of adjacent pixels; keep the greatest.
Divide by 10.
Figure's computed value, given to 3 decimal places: 0.050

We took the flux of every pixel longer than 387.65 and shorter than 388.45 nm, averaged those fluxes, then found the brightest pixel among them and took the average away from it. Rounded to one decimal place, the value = 0.3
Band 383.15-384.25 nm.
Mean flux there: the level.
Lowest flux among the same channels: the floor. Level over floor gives 1.03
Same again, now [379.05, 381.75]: 1.04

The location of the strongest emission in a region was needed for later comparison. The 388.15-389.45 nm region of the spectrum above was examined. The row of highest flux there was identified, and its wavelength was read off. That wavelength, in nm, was 388.5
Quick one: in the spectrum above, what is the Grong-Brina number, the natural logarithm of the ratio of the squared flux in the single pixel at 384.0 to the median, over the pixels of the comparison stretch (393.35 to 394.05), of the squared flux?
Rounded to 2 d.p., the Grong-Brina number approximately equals 0.17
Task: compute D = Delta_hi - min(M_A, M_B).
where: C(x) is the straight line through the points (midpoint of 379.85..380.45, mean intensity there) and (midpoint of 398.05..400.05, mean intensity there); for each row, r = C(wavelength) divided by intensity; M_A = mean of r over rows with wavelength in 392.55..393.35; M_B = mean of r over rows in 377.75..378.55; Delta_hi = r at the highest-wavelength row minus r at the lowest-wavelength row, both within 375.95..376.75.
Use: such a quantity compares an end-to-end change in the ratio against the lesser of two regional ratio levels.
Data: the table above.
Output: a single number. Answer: -0.91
